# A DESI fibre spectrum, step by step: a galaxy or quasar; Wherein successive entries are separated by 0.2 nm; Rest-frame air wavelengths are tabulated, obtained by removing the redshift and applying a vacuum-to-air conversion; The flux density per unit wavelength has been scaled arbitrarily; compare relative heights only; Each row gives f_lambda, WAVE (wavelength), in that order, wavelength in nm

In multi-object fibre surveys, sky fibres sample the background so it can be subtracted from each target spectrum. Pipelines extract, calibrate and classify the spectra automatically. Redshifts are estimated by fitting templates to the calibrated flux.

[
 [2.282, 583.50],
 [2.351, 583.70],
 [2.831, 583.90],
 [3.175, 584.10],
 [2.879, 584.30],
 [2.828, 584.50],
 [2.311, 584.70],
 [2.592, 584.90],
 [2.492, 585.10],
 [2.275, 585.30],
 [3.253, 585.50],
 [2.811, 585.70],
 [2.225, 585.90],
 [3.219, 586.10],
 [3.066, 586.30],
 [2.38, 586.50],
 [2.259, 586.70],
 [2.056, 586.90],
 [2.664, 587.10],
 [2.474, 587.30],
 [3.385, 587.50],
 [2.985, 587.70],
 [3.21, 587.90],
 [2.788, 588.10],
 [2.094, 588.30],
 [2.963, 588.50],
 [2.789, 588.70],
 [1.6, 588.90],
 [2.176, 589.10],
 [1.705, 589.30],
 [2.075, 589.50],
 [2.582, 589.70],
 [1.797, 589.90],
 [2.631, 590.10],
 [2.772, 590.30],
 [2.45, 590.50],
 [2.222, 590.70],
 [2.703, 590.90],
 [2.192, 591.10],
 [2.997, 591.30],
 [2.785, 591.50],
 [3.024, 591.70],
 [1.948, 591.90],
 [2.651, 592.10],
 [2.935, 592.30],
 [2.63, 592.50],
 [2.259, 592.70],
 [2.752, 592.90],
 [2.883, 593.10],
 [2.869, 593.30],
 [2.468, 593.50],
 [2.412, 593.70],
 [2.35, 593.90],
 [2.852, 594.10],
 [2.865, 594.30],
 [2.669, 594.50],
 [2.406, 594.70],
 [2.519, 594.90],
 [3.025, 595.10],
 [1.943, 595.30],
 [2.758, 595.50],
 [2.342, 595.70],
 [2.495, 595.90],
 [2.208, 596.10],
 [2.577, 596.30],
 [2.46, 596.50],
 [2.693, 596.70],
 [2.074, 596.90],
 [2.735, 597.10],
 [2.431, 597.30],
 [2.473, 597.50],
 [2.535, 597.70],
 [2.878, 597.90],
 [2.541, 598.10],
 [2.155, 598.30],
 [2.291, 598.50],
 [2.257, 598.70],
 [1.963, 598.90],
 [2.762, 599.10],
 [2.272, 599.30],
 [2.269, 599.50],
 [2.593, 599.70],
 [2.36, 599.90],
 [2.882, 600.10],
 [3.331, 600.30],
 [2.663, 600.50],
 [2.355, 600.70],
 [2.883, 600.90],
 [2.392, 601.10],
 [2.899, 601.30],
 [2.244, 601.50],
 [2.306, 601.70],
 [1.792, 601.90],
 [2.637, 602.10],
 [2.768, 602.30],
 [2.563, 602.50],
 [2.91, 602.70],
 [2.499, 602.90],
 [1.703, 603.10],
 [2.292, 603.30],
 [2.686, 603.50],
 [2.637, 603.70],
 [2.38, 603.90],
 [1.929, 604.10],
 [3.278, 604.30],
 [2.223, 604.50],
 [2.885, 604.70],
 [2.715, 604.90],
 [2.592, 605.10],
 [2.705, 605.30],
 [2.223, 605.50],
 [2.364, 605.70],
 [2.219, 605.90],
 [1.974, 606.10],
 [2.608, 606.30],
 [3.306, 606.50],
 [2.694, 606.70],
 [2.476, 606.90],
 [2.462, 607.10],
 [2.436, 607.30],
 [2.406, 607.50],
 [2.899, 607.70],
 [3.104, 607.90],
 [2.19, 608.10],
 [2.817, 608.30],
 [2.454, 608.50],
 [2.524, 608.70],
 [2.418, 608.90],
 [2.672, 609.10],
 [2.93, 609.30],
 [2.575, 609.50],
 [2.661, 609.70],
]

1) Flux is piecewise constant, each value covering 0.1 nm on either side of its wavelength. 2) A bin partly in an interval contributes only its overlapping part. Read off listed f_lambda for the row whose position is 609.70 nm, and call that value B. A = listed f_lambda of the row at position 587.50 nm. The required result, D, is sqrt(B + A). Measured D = 2.46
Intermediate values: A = 3.385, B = 2.661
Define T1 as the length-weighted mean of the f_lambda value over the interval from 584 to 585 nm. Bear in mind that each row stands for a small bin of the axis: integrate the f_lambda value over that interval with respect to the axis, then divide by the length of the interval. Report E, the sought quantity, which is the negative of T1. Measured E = -2.76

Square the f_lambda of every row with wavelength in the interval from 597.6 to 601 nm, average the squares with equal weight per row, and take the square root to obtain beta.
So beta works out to 2.55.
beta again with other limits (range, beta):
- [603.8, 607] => 2.57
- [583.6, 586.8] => 2.71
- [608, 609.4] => 2.58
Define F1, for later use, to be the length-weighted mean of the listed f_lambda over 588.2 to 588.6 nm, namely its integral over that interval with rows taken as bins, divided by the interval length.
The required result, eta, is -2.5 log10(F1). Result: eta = -1.01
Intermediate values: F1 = 2.53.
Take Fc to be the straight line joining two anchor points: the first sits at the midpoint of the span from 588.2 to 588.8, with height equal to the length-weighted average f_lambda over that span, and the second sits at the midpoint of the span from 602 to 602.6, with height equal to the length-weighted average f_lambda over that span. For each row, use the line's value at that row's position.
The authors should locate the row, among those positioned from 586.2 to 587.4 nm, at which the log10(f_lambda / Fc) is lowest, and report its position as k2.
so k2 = 586.90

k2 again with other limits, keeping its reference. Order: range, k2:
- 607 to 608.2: 608.10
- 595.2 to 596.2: 595.30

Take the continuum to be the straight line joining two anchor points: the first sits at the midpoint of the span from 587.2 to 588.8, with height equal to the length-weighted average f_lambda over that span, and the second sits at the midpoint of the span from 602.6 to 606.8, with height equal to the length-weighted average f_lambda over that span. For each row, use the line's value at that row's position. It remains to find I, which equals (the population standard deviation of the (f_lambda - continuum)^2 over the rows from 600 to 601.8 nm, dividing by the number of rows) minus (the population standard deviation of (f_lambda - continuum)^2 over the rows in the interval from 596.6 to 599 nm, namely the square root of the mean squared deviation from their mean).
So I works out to 0.01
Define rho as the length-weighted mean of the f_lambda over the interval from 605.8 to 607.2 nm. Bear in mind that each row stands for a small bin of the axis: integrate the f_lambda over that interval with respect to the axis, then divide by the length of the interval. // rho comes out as 2.53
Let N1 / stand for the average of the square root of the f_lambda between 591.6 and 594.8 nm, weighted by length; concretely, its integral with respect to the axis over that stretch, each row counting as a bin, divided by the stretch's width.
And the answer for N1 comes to 1.62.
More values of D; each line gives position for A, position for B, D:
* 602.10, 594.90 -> 2.27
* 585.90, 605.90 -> 2.11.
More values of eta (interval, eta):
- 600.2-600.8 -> -1.11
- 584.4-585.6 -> -1.05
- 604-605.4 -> -1.04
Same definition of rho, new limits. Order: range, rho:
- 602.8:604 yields 2.37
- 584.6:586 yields 2.57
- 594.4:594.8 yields 2.54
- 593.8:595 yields 2.61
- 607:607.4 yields 2.45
